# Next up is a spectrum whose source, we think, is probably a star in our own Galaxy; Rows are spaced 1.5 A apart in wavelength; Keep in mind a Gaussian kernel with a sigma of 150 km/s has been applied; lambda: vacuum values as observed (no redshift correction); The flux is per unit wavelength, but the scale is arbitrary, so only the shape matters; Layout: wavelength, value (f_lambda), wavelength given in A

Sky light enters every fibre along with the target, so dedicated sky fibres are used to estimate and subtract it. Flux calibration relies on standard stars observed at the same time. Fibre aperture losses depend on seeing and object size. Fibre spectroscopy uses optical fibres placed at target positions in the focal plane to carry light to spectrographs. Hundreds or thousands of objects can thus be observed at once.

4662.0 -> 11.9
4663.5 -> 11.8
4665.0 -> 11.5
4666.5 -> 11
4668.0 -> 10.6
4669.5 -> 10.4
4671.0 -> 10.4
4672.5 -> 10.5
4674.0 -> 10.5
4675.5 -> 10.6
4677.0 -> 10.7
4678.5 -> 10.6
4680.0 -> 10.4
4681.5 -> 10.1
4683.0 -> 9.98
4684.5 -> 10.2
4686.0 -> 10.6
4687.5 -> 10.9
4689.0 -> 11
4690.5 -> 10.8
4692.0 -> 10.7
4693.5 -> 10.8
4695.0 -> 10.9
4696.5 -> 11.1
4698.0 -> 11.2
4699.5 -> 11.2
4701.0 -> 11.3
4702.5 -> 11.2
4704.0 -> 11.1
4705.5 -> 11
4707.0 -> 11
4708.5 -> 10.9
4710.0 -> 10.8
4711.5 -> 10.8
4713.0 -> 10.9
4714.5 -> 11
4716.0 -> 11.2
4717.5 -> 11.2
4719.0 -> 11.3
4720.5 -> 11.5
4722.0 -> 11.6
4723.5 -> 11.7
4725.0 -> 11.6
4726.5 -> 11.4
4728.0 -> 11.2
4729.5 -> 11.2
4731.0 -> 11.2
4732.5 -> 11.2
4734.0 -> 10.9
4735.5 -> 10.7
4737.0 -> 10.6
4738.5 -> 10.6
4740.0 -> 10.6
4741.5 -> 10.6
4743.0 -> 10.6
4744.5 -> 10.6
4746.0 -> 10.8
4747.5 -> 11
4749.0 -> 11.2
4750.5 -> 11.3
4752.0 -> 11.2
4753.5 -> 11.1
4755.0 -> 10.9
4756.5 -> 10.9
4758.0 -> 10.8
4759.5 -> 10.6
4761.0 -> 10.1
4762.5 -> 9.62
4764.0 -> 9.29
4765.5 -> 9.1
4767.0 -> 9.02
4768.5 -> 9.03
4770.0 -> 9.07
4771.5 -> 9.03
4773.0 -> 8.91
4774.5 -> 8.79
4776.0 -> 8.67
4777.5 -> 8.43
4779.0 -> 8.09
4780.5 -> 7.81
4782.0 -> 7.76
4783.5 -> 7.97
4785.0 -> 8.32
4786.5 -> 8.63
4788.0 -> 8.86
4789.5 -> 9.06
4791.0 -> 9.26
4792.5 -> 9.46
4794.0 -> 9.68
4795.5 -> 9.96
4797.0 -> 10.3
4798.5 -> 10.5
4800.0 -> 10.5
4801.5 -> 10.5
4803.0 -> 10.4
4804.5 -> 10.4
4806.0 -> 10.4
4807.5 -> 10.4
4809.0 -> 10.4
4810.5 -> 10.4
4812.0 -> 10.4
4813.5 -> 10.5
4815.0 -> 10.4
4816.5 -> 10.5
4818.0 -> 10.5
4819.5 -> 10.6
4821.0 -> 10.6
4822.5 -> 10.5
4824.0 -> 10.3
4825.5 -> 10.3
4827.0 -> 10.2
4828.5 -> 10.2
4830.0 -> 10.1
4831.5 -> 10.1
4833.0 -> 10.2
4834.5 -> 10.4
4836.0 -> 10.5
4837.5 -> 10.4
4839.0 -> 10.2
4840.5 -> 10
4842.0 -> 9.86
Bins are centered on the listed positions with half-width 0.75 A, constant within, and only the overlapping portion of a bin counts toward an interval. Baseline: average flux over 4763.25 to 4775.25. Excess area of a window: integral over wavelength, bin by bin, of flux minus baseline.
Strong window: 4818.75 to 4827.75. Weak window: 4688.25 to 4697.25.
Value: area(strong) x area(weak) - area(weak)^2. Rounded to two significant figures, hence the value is -70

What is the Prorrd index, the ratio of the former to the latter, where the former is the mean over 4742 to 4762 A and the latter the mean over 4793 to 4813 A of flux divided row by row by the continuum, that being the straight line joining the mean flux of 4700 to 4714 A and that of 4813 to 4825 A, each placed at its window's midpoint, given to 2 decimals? 1.03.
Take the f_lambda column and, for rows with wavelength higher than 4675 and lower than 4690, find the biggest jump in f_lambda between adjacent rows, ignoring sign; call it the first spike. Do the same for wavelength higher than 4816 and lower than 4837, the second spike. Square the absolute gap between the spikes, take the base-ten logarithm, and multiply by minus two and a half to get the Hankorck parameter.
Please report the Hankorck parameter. 3.5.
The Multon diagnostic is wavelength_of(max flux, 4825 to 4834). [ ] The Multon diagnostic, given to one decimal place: 4825.5 A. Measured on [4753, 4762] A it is 4753.5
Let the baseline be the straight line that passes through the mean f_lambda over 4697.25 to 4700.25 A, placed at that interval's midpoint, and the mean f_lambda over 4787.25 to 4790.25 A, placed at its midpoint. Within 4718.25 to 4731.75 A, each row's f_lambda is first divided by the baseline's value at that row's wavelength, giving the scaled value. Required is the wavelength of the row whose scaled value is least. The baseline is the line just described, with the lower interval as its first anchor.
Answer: 4719.0 A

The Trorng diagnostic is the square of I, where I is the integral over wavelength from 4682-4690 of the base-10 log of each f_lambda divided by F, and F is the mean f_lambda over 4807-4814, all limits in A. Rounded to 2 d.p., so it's 0.00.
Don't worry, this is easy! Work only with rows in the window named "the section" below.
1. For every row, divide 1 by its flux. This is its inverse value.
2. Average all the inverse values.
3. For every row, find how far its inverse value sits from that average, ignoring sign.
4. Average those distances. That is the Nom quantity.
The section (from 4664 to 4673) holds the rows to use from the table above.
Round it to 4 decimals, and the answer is 0.0029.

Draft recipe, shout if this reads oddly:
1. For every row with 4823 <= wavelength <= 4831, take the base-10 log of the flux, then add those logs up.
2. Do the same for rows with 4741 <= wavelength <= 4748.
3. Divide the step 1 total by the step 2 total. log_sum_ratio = 0.98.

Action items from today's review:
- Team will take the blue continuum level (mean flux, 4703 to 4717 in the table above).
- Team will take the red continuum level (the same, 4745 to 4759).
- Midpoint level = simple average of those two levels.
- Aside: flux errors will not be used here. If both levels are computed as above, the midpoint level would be 11.0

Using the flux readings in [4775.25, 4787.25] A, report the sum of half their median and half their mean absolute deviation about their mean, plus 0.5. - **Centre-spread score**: 4.8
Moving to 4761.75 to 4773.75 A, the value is 5.1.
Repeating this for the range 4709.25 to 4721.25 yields 6.2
